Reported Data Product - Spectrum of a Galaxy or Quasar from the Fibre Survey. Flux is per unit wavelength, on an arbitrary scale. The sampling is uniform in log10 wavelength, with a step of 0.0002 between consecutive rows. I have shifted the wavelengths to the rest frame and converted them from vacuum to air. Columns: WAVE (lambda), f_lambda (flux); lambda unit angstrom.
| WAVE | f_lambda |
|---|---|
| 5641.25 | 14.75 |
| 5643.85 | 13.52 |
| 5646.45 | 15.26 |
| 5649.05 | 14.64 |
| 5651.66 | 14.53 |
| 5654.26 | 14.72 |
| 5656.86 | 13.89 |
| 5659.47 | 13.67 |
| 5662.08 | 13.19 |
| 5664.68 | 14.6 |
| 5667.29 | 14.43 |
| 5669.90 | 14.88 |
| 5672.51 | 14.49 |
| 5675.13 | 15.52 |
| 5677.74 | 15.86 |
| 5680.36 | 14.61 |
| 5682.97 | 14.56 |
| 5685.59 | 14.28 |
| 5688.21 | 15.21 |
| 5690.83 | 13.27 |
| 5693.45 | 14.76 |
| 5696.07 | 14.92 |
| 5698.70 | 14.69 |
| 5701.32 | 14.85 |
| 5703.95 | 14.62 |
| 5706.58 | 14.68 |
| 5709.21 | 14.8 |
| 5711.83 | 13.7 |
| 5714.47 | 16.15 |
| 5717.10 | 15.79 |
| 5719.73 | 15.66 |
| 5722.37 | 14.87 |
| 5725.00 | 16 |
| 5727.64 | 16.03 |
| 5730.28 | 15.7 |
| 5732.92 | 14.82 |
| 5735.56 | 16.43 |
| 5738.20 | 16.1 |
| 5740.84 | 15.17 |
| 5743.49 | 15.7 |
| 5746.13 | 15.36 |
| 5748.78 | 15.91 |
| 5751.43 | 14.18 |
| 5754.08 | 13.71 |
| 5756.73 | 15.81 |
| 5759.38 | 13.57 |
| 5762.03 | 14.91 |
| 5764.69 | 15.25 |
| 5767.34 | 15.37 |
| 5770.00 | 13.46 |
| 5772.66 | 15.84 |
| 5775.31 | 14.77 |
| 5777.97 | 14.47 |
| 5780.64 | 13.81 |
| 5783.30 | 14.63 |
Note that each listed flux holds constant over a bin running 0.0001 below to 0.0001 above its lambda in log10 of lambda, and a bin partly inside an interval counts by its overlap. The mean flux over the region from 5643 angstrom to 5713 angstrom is 14.5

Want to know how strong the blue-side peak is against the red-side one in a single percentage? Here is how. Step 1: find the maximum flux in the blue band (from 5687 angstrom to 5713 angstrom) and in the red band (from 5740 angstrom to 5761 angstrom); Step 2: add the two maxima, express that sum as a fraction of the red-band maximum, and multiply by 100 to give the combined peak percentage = 196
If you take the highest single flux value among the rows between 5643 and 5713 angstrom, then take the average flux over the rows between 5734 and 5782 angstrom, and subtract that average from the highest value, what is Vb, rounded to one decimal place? 0.9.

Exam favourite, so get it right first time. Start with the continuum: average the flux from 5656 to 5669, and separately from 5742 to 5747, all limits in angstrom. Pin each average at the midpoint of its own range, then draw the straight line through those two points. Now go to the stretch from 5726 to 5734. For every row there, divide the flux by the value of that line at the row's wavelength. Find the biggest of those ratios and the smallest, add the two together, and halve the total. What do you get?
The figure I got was 1.01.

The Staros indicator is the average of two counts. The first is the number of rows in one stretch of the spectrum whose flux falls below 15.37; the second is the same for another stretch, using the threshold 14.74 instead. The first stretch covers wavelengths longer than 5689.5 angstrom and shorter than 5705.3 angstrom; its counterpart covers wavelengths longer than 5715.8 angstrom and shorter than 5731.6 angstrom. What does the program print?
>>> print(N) 3.0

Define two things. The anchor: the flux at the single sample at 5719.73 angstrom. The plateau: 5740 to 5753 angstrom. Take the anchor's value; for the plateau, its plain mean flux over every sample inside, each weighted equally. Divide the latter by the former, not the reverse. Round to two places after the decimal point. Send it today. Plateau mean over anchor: 0.97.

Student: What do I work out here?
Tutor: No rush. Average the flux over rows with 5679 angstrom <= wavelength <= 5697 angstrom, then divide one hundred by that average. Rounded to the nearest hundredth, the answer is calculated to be 6.89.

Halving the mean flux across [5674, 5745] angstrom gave 7.57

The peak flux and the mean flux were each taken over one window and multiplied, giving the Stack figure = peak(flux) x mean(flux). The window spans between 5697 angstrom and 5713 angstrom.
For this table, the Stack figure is 216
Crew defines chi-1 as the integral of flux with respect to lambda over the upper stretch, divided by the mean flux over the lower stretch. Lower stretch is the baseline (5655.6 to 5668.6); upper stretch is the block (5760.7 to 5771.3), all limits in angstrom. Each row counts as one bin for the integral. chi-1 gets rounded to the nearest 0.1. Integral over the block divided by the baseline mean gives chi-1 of 11.2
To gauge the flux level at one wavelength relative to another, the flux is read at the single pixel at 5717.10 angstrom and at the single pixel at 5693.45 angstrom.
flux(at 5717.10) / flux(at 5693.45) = 1.070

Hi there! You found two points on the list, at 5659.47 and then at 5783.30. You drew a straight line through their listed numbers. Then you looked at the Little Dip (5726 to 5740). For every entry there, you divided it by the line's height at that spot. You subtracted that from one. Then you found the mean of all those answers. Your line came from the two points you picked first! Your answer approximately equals -0.11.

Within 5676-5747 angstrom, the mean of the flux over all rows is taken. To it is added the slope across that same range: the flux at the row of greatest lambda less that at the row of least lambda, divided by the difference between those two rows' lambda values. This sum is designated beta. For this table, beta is 15.1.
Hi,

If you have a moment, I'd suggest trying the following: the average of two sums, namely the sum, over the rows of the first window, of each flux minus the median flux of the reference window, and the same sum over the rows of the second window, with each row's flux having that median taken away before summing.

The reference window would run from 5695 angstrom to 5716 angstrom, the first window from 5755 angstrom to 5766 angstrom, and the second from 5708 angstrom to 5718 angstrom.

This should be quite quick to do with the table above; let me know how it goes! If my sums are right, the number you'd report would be 1.01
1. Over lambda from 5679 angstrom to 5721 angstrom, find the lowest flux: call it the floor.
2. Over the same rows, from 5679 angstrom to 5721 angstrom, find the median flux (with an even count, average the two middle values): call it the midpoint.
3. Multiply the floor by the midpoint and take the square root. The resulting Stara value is 14.0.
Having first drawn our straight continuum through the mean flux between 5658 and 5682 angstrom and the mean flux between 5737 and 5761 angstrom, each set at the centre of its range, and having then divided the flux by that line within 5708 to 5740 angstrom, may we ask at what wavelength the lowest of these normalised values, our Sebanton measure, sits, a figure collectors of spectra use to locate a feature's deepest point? 5711.83 angstrom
